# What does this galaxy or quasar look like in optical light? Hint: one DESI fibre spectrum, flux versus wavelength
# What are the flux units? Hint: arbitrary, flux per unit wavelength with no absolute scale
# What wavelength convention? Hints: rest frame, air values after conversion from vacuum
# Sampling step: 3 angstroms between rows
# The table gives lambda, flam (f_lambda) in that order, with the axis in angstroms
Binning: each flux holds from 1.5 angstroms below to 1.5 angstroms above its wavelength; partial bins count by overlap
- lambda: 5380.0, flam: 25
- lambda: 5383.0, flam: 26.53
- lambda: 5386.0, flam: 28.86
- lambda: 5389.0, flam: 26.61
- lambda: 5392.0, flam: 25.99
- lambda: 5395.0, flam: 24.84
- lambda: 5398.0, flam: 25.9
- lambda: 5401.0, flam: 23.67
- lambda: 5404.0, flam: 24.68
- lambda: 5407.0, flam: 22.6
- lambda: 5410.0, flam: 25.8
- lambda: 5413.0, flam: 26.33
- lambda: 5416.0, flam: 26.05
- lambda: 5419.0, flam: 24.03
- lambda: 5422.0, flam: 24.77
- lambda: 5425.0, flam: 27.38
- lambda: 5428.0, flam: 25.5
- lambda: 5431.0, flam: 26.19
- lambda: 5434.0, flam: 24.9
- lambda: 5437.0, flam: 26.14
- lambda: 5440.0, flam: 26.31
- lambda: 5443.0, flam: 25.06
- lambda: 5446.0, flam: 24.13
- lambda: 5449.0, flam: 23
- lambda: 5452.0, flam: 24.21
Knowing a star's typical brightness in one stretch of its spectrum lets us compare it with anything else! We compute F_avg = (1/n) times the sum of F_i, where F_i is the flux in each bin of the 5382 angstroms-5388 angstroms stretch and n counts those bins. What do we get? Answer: 27.7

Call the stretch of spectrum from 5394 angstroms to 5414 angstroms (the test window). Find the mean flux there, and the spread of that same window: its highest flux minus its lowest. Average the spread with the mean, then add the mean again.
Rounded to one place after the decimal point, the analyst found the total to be 39.1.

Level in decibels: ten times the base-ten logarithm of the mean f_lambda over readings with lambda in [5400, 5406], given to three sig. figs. 13.8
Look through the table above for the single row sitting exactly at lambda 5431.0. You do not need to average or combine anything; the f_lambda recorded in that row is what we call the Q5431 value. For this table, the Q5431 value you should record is 26.19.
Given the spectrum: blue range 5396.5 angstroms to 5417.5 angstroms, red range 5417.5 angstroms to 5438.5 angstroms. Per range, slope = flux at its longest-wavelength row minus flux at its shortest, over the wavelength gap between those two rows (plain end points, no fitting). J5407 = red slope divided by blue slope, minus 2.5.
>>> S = 12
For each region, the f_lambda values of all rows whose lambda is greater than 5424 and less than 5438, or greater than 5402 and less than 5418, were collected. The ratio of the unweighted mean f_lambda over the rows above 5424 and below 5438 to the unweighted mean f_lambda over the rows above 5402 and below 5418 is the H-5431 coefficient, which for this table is 1.04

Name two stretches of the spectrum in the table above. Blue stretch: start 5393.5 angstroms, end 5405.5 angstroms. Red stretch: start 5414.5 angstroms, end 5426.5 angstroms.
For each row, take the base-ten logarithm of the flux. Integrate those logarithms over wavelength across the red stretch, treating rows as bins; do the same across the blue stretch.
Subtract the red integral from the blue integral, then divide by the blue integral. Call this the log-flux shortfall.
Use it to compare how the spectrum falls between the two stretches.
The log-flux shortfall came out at -0.009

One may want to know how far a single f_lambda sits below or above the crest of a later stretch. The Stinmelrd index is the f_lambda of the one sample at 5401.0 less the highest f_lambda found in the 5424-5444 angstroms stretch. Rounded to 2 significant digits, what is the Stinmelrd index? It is -3.7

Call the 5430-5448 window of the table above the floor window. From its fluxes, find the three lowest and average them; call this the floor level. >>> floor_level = 24.7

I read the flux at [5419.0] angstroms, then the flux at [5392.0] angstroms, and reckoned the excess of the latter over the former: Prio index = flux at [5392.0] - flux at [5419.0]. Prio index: 2.0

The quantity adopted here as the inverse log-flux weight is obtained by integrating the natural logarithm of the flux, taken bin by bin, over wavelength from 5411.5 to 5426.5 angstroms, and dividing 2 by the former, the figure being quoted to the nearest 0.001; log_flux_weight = 0.041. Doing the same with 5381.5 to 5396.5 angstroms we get 0.041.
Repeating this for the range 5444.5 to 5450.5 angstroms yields 0.106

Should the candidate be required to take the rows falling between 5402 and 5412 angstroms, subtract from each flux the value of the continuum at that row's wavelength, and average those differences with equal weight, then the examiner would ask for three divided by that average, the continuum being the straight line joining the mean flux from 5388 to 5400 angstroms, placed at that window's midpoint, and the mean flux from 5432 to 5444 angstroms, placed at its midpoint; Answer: -2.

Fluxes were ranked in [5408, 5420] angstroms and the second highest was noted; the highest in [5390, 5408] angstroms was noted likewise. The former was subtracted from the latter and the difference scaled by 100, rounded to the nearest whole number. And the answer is -6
